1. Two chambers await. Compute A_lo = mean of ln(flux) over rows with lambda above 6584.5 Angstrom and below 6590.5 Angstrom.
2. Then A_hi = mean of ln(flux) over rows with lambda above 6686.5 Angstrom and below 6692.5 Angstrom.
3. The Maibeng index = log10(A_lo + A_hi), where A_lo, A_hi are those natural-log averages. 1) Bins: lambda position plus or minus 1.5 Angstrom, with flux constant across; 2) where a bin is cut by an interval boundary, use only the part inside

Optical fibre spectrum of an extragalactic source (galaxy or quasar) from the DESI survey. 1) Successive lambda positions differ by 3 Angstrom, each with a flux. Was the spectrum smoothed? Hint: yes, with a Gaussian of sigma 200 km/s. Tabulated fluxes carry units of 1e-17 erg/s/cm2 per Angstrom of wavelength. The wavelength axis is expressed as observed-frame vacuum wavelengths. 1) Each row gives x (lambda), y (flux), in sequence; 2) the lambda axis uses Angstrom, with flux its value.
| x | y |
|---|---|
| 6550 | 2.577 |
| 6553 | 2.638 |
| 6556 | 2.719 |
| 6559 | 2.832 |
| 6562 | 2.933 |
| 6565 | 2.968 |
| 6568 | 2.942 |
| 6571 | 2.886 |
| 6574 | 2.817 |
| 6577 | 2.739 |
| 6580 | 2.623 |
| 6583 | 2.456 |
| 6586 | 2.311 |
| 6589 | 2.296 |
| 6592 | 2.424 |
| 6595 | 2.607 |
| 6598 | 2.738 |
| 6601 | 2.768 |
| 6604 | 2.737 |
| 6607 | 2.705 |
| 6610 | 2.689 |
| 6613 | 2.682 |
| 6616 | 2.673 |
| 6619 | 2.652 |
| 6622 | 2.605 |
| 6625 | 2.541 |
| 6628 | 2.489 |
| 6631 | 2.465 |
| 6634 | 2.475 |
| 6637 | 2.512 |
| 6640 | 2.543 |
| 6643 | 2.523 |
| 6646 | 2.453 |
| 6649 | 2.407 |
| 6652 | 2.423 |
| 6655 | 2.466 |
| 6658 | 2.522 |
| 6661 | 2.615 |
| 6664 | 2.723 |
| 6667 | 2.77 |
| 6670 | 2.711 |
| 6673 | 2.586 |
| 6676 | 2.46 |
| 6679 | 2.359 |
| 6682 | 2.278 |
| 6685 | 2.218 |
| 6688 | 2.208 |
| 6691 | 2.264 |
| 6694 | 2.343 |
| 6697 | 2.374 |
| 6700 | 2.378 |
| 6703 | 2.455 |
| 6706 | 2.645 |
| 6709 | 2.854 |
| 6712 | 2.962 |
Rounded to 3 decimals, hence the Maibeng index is 0.215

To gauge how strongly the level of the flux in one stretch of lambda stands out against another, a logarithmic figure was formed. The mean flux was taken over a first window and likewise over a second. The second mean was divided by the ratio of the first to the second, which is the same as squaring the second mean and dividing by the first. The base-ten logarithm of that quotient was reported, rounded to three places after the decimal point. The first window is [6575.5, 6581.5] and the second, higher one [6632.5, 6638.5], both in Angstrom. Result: 0.365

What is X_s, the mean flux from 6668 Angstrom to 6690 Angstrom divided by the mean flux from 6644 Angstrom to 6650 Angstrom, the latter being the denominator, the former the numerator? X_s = 0.99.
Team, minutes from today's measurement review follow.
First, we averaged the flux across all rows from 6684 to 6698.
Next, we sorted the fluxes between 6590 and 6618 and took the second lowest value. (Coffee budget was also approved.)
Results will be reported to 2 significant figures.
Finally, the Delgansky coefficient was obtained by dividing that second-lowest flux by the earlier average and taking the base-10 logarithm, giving 0.058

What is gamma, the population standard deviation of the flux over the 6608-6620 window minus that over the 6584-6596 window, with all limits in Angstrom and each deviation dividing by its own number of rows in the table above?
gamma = -0.11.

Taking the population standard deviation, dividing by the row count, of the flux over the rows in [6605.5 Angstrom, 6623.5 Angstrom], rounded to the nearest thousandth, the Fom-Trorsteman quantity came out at 0.032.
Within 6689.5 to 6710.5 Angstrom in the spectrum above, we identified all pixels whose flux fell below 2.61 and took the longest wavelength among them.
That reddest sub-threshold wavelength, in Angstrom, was 6703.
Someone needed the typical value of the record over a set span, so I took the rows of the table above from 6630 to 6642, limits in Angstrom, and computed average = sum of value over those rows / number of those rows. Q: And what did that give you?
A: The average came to 2.50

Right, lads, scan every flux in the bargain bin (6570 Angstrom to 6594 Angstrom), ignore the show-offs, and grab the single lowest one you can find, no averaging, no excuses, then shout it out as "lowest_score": 2.296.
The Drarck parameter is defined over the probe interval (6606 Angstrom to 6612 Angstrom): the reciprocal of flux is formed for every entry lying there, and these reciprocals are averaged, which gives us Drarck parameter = 0.371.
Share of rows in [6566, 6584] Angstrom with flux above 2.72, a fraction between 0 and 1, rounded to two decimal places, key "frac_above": 0.67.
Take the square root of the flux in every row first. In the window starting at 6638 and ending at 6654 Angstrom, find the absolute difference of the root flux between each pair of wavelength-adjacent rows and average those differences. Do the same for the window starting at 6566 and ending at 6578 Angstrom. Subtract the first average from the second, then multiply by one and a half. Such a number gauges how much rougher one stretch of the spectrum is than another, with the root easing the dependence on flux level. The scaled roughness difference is 0.0120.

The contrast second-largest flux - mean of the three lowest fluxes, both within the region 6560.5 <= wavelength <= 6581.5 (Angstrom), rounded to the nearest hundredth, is 0.22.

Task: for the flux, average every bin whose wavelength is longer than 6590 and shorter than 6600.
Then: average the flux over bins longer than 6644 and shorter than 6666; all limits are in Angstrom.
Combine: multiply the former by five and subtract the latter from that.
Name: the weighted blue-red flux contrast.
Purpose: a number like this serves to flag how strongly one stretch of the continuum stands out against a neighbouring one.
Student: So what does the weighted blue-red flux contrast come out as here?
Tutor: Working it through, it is 10.4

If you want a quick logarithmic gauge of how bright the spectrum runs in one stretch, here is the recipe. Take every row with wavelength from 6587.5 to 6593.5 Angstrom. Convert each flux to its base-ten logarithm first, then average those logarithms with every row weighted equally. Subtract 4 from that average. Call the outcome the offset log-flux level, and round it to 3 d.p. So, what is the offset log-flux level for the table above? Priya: -3.627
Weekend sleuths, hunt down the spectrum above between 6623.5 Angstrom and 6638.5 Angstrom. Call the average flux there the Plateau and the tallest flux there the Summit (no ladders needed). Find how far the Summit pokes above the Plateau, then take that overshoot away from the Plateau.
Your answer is 2.45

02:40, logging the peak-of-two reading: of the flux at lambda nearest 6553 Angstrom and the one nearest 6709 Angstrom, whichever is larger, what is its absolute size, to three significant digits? 2.85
